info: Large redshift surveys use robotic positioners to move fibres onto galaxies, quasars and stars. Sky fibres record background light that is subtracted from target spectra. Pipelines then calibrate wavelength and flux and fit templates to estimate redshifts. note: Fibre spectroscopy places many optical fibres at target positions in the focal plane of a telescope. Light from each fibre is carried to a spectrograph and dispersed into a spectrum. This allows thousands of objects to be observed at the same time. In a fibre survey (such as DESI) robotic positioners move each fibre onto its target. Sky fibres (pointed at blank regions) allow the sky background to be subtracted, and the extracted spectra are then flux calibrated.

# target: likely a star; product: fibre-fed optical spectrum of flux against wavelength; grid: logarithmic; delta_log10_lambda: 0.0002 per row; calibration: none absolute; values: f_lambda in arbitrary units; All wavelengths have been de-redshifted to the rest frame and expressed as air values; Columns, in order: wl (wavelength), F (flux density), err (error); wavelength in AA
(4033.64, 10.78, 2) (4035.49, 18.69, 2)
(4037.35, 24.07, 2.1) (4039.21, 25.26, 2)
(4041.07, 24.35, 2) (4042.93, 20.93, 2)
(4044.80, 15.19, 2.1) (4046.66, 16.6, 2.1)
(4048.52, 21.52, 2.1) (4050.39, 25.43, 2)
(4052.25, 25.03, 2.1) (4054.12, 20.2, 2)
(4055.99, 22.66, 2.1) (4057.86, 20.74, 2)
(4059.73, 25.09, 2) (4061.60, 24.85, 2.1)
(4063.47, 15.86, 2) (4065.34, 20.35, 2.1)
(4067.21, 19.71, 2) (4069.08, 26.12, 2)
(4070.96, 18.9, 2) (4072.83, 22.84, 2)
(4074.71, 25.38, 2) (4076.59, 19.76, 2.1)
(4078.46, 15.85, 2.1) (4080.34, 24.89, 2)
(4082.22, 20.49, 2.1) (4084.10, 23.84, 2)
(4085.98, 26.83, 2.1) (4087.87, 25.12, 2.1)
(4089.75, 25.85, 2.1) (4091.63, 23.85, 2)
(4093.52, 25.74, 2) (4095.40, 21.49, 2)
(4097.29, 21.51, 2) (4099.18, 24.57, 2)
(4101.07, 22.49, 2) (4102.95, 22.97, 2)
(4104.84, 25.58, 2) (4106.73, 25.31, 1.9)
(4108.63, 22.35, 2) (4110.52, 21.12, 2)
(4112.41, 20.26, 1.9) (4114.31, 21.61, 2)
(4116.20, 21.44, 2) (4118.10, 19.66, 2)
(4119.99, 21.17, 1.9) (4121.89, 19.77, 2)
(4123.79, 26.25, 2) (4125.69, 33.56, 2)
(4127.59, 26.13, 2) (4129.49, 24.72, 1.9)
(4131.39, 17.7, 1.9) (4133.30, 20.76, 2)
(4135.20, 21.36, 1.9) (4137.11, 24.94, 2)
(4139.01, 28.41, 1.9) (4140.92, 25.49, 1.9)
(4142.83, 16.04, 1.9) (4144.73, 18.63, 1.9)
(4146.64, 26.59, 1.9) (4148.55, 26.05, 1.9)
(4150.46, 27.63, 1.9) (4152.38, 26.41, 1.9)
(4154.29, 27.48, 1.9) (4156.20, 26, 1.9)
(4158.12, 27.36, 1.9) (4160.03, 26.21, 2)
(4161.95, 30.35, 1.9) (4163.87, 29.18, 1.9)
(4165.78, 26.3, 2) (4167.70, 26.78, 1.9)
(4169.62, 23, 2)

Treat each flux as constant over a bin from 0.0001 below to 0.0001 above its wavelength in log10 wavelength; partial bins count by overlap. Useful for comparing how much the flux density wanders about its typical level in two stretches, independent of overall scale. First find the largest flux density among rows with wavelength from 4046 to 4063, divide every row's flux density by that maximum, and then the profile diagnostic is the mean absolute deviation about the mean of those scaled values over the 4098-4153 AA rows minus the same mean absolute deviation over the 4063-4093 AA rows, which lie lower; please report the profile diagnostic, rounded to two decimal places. 0.00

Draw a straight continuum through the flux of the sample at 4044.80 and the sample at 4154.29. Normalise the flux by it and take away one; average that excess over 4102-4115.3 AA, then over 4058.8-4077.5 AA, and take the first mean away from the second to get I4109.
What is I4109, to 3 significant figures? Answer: 0.212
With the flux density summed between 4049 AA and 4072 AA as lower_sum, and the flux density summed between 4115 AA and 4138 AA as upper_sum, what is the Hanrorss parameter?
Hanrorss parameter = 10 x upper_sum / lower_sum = 10.5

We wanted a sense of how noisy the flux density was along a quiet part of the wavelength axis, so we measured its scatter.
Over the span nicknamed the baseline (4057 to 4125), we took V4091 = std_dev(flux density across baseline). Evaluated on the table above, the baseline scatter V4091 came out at 2.8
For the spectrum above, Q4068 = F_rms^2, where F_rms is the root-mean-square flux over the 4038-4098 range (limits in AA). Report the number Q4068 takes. 506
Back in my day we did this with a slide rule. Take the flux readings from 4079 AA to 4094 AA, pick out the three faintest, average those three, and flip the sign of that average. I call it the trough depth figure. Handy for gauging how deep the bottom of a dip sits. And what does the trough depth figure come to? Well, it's -22.7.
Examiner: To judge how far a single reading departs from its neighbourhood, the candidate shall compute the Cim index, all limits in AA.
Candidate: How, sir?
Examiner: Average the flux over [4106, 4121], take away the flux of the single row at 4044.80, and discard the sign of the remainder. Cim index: 6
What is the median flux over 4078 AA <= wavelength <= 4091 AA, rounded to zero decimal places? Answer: 25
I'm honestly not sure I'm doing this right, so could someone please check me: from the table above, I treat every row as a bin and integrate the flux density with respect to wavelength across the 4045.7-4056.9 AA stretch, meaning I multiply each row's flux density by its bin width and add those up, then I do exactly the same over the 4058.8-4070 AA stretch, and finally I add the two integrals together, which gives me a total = 492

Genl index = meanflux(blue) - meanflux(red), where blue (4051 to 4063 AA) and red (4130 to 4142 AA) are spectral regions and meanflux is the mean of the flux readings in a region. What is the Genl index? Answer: 0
